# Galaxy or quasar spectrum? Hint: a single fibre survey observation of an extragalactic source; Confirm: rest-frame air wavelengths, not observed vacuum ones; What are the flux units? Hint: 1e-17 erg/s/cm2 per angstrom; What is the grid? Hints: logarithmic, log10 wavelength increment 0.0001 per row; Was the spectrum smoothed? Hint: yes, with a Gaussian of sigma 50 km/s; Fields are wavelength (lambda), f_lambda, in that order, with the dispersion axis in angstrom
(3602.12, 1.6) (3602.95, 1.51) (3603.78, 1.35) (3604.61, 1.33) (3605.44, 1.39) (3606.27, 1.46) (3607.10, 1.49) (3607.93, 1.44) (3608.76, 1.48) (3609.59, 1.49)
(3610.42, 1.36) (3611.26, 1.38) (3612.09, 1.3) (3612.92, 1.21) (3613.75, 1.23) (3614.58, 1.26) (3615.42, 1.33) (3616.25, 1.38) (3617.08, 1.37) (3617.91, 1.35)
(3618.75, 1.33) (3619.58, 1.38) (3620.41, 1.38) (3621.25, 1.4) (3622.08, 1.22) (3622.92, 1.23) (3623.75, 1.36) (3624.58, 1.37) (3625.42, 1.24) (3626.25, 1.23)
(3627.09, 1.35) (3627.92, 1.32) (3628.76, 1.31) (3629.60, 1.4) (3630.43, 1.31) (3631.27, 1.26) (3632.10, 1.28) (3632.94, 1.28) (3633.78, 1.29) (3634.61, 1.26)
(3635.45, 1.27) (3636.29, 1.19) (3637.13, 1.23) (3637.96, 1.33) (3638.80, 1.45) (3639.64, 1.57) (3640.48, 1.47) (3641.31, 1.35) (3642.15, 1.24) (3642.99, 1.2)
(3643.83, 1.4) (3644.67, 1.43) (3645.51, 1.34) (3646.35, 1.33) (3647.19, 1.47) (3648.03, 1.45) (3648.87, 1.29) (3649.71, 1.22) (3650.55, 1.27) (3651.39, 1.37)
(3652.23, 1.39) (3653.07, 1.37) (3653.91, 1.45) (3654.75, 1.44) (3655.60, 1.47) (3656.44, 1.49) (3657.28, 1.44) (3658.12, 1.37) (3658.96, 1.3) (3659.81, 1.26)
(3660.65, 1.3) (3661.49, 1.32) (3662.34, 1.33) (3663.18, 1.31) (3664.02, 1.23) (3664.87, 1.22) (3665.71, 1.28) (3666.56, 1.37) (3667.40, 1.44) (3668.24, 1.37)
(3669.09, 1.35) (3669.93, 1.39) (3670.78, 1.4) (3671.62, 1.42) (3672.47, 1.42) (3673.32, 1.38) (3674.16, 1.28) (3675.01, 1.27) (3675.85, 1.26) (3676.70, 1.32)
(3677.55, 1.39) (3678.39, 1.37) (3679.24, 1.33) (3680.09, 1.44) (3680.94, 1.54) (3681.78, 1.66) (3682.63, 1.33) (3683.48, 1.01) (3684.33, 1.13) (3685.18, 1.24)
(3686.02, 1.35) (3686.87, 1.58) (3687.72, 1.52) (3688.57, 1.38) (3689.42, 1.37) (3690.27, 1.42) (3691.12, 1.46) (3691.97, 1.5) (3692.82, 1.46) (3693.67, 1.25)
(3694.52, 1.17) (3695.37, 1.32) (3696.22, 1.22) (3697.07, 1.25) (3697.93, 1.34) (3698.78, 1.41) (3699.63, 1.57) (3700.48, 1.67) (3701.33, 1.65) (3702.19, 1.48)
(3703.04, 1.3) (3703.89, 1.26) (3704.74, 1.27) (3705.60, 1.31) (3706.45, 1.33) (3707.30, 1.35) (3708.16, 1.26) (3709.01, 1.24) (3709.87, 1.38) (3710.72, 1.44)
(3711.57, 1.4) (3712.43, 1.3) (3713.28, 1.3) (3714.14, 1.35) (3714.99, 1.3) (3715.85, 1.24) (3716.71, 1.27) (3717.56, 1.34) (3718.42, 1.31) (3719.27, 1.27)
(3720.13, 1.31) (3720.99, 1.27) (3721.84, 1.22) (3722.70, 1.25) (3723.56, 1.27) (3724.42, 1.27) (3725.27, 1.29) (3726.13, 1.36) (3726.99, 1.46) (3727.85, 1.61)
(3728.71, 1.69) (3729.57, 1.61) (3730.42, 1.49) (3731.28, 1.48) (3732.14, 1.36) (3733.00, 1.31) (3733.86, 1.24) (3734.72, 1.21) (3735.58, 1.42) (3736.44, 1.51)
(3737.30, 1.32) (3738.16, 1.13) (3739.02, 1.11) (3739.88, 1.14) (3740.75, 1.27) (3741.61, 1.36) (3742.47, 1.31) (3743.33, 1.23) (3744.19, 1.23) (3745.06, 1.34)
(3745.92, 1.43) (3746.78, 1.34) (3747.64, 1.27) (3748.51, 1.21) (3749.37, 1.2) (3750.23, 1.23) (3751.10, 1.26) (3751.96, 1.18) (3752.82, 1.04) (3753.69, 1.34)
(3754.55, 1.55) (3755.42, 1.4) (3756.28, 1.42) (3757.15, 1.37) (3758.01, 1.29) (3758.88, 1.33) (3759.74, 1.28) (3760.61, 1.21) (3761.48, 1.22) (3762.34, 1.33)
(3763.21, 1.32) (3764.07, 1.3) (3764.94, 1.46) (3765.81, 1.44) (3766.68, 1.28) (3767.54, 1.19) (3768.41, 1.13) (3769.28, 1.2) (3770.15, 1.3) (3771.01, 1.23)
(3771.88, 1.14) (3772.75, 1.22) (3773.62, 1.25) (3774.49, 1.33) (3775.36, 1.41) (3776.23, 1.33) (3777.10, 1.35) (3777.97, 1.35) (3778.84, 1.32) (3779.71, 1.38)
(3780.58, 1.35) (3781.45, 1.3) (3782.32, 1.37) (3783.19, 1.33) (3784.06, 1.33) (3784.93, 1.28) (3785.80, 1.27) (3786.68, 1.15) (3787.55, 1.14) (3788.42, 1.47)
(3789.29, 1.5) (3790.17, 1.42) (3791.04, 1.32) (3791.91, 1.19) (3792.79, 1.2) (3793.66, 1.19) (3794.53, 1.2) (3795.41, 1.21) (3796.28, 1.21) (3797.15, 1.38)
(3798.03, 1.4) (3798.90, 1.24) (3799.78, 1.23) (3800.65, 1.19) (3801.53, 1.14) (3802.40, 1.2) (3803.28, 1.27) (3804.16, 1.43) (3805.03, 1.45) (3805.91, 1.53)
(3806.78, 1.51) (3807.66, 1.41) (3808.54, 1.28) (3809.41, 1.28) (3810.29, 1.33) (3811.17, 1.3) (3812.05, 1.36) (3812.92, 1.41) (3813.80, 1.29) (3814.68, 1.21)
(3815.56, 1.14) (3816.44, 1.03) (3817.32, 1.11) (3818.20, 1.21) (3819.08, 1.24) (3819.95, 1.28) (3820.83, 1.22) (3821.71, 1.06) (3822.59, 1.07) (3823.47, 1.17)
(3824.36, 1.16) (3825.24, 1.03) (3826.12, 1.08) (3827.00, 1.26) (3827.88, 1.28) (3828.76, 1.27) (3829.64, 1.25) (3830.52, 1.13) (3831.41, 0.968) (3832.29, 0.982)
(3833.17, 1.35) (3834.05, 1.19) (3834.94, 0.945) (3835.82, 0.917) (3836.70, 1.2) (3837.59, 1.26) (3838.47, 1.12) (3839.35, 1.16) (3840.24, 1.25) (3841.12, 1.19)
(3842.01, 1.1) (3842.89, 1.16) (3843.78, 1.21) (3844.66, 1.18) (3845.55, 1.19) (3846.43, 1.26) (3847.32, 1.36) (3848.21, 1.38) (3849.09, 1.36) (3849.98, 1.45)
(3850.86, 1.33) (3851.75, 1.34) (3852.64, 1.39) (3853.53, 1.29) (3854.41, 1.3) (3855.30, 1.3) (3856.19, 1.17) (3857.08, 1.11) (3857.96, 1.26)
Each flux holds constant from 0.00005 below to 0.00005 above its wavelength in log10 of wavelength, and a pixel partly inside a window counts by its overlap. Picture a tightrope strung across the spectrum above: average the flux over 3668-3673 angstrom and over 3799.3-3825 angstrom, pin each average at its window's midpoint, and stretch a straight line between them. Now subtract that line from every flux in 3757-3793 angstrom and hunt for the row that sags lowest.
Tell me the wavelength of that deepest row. 3768.41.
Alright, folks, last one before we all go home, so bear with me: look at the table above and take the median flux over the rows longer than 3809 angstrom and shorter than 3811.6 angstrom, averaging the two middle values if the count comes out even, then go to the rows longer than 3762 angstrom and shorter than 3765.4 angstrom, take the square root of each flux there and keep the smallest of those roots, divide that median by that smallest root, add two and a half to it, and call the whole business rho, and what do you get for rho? 3.64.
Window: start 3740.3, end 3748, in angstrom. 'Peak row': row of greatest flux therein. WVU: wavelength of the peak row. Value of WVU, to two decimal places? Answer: 3745.92 angstrom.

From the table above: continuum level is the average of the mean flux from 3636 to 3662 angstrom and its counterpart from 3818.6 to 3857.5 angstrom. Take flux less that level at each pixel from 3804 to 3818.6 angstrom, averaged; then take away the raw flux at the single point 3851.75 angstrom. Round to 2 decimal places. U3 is -1.31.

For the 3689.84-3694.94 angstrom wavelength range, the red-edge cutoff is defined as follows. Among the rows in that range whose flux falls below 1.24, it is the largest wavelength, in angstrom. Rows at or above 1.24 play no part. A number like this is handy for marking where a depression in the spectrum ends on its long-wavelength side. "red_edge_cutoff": 3694.52 angstrom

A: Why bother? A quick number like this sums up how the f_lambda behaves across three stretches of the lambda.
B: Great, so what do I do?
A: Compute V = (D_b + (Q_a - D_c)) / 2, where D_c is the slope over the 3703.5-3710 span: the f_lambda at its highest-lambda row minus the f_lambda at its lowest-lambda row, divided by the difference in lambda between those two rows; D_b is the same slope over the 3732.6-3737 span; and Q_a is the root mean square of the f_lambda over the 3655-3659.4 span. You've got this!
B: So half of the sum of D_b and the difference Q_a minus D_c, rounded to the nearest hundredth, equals 0.73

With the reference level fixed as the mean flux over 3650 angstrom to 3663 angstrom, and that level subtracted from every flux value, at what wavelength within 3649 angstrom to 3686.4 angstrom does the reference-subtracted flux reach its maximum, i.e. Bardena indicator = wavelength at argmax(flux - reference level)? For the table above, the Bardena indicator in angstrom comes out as 3681.78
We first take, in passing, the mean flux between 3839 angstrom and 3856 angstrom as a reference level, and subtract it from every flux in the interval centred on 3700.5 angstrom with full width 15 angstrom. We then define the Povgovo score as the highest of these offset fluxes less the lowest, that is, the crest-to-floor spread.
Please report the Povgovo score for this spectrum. 0.50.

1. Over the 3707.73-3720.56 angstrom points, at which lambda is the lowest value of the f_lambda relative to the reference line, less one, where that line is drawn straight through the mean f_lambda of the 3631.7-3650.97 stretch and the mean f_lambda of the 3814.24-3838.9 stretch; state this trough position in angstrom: 3709.01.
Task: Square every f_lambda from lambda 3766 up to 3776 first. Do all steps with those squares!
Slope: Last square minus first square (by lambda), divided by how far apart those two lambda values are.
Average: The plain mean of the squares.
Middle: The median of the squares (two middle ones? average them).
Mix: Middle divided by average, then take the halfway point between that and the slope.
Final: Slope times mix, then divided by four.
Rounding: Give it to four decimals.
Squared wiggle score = 0.0051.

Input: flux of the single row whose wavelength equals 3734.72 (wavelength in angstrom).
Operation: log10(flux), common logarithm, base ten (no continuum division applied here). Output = 0.083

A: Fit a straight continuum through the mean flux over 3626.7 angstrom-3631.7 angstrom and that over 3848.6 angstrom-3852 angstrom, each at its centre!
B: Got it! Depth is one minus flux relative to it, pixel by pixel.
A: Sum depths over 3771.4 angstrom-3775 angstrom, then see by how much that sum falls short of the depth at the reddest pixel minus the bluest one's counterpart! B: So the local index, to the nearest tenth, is -0.5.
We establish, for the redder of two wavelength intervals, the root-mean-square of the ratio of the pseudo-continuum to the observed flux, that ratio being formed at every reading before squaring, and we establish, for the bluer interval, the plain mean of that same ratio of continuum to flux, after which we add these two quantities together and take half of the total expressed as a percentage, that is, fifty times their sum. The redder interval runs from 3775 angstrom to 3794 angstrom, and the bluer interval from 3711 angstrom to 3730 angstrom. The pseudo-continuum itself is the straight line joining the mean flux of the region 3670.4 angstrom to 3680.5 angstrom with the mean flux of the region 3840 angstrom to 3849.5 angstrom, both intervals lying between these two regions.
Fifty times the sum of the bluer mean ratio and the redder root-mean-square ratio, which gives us 99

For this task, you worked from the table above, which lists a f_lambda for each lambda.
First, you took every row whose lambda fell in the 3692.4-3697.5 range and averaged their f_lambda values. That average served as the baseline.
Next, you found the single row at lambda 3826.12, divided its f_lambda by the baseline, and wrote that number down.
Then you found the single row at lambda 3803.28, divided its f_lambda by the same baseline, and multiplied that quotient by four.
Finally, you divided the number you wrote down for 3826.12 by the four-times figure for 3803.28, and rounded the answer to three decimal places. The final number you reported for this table 0.213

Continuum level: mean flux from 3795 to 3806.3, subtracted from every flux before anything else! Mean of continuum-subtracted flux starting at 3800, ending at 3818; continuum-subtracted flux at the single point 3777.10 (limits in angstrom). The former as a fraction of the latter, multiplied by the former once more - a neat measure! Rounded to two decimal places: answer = 0.00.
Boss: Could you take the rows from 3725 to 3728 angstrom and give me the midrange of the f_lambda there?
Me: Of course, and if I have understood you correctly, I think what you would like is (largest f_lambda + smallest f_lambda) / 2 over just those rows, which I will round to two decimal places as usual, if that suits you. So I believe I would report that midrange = 1.45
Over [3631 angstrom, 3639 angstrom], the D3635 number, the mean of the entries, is 1.28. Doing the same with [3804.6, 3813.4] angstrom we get 1.39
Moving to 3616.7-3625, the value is 1.34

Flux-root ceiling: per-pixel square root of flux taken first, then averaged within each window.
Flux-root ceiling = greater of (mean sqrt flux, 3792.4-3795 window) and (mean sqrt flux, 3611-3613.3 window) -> 1.14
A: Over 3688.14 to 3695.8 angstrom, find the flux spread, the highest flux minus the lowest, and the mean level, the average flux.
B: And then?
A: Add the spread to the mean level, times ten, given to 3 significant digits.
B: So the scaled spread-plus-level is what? 17.0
